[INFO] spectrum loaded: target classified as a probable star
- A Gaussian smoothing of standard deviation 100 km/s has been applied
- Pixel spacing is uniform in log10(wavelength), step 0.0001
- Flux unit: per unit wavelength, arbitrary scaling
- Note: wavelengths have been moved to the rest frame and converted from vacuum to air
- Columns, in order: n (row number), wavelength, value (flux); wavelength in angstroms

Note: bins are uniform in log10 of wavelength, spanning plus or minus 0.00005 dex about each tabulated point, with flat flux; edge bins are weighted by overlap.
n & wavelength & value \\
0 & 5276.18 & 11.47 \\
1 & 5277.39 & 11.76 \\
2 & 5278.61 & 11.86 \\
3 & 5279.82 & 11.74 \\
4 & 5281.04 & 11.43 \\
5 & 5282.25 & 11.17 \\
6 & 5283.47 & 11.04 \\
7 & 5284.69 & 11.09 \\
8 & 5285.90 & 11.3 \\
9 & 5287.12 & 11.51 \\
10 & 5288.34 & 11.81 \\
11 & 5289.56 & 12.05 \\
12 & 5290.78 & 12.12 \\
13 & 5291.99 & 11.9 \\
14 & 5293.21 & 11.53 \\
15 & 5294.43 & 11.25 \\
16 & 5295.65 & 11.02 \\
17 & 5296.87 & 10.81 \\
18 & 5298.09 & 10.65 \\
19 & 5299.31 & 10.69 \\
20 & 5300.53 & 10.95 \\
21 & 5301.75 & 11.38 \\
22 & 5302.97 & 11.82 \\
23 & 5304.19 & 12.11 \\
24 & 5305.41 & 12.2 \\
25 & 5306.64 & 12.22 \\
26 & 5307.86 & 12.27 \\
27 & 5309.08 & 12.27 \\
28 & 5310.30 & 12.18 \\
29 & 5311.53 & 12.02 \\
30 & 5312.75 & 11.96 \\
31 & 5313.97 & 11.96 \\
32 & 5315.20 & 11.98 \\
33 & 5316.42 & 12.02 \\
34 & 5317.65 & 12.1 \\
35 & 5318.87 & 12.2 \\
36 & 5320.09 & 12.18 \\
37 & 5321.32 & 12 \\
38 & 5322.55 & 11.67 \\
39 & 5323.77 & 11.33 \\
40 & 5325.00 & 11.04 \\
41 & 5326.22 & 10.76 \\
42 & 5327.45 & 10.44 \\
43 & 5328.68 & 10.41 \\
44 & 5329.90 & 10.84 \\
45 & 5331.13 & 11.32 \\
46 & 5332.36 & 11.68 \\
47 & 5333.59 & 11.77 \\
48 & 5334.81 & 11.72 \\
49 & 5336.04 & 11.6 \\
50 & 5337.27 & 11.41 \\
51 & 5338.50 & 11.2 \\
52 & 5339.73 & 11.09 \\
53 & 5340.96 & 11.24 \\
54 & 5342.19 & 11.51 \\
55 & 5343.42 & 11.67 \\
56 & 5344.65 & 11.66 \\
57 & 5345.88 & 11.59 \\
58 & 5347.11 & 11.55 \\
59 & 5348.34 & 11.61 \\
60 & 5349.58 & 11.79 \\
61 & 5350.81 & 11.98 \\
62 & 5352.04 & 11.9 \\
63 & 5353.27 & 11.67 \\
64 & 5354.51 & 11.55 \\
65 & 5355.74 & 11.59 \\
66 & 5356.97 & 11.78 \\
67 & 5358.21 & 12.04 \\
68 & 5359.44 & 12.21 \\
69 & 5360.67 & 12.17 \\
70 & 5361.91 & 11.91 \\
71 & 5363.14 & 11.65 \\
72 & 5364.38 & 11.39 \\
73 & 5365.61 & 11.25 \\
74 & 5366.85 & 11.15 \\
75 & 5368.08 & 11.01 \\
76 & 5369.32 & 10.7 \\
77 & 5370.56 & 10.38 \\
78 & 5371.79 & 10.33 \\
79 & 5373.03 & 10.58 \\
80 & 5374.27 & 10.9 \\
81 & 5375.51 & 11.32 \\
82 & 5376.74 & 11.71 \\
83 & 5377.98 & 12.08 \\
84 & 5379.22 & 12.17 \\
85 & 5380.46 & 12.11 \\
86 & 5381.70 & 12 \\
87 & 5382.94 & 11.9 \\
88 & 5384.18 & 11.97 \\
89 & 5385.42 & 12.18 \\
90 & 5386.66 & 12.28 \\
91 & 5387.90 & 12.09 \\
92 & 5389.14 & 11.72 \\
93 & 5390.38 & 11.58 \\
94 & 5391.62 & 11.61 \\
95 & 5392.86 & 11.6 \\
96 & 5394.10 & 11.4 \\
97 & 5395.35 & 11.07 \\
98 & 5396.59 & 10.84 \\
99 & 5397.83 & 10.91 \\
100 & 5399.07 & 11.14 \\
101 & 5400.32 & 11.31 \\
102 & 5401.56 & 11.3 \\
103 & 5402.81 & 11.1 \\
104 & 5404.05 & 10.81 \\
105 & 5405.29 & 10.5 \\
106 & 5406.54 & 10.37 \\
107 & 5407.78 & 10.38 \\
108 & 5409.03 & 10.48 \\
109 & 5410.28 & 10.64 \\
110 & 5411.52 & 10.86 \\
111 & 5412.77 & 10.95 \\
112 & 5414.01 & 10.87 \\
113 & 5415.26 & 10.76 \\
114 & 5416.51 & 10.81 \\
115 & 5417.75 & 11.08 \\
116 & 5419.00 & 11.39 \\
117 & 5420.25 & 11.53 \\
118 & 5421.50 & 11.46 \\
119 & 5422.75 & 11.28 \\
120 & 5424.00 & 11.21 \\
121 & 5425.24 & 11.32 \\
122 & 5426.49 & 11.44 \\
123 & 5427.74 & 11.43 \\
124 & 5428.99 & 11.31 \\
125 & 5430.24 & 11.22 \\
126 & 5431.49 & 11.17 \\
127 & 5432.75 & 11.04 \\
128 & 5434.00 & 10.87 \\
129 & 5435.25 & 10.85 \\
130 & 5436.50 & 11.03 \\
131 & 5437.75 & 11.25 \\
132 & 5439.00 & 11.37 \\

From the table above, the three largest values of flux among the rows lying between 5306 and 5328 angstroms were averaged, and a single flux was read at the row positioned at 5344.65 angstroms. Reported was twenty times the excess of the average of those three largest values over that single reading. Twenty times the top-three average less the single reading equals 12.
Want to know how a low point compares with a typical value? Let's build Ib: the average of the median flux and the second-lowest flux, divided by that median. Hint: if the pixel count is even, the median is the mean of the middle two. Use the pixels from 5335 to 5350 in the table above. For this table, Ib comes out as 0.984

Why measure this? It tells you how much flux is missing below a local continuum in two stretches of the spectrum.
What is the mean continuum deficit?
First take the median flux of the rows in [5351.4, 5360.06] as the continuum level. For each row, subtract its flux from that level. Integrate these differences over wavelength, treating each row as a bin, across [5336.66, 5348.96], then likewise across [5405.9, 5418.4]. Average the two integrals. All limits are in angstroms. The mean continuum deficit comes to 8.6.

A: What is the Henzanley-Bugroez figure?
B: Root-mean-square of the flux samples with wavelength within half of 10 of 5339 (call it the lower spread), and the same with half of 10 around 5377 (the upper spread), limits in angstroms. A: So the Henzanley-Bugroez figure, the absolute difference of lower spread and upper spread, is 0.19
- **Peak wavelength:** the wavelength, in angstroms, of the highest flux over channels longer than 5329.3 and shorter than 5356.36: 5350.81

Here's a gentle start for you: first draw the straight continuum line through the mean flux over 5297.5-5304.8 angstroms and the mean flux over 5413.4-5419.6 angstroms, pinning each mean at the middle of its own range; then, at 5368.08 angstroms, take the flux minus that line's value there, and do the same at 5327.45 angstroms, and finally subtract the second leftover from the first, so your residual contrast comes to 0.7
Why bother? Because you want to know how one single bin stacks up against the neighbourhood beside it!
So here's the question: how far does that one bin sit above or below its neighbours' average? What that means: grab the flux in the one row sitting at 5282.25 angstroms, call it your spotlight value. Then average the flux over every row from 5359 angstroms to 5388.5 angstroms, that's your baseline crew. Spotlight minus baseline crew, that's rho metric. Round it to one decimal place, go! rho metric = -0.4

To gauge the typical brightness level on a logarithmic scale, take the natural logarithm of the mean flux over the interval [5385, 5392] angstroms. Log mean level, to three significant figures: 2.48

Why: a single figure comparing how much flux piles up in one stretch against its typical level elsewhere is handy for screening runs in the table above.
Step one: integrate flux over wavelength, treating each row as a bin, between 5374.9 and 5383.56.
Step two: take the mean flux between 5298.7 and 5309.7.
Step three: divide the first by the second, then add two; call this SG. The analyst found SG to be 11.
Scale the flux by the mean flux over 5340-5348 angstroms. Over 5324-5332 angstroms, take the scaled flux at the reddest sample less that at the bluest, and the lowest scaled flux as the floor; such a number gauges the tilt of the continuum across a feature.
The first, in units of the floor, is 0.03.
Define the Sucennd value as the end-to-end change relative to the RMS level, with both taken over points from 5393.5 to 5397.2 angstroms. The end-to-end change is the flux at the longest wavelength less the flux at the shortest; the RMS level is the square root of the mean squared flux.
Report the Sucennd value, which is -0.050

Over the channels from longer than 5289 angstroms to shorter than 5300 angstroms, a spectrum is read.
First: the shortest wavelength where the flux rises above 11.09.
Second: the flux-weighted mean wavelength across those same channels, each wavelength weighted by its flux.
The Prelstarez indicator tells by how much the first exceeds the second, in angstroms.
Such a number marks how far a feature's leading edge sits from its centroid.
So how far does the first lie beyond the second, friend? -4.7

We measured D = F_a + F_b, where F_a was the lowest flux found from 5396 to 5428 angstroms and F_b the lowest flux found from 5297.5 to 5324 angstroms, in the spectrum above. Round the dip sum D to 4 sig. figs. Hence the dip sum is 21.02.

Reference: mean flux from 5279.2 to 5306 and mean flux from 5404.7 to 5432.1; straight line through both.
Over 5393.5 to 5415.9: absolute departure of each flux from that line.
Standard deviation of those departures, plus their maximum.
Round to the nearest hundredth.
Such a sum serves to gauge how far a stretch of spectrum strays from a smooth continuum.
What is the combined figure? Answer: 0.90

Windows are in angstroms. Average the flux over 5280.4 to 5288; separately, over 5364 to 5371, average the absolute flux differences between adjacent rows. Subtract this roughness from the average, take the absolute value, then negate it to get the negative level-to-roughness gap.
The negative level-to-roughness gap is -11.1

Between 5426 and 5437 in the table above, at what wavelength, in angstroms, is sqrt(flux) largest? 5426.49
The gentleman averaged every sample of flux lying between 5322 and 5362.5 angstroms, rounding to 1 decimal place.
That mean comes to 11.5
